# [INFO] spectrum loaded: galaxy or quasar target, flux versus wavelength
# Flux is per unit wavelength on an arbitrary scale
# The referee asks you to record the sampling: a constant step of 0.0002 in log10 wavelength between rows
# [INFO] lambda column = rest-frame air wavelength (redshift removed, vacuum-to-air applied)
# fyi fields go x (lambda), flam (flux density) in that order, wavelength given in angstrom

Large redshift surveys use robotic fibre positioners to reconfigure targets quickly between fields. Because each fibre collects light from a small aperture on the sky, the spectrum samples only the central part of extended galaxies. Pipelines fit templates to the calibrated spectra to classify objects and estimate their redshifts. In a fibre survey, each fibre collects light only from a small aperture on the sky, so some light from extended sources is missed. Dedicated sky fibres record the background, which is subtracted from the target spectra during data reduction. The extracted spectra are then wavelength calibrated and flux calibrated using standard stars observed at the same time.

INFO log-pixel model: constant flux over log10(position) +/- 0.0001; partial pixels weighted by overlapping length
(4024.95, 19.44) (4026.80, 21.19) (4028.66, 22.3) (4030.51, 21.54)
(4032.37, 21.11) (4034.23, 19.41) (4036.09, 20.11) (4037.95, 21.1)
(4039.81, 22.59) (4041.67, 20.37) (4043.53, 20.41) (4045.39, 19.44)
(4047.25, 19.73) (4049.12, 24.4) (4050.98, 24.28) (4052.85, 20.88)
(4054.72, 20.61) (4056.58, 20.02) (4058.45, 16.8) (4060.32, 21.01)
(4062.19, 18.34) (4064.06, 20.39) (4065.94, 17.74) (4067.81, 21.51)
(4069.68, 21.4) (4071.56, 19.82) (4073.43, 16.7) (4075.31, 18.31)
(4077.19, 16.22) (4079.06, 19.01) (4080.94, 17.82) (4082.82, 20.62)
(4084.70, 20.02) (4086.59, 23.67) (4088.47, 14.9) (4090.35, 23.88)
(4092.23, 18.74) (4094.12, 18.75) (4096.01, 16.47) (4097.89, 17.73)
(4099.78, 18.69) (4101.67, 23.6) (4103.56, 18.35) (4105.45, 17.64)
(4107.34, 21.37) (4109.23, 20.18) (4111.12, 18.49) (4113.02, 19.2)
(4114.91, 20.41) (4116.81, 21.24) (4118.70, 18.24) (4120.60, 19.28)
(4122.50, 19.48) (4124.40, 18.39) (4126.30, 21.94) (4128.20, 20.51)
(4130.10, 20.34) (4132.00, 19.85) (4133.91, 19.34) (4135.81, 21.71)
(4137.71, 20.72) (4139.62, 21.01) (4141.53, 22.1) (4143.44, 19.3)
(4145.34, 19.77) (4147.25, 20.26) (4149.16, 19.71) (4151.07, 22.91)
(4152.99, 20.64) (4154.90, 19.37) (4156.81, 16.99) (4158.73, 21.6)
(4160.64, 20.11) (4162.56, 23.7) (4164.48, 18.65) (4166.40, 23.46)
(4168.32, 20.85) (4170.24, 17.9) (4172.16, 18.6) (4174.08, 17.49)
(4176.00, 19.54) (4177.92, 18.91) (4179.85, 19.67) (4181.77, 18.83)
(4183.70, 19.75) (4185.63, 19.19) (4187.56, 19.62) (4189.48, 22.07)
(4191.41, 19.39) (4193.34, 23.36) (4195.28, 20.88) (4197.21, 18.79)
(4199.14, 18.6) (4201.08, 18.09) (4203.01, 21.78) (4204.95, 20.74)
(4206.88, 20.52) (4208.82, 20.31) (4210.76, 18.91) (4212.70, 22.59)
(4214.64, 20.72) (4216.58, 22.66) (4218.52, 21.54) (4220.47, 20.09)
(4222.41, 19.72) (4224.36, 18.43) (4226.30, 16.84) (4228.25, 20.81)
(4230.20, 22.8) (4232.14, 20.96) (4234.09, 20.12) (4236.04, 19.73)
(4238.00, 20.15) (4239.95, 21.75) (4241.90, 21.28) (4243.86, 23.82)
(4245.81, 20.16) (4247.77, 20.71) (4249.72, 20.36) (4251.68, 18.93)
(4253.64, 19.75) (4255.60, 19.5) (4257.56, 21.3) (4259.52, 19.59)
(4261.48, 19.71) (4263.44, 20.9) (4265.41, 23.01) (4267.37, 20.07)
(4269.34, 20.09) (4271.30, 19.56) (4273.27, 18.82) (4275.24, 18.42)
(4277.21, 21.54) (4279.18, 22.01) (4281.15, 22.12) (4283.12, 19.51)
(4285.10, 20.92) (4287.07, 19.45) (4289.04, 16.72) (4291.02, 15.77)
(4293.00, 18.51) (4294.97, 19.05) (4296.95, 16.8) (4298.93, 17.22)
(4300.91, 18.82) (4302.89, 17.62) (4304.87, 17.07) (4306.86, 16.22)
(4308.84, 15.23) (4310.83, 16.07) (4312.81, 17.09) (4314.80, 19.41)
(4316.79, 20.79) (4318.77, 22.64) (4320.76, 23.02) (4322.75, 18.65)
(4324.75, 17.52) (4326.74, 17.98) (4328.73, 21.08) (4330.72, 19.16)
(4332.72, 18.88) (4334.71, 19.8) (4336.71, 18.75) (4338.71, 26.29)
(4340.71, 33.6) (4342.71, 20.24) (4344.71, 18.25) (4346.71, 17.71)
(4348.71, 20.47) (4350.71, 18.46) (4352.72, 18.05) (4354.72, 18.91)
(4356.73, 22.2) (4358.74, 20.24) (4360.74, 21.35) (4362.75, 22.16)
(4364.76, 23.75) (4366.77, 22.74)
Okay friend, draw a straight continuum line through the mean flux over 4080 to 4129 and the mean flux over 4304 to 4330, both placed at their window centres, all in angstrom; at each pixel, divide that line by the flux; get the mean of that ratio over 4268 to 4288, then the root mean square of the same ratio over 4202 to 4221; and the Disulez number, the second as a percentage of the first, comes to 98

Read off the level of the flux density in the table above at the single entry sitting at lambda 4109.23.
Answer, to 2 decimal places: 20.18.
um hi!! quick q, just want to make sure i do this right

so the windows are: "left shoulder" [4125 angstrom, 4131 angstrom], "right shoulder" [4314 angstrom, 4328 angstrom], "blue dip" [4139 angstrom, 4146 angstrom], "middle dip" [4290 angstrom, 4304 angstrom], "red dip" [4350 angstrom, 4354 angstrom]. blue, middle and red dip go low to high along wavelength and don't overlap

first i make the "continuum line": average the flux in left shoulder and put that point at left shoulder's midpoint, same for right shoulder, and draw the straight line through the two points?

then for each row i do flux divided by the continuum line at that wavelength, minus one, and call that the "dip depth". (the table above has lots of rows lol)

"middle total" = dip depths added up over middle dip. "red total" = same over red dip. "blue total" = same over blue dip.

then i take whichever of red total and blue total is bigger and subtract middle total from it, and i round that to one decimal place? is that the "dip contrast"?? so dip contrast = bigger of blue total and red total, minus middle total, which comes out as 0.8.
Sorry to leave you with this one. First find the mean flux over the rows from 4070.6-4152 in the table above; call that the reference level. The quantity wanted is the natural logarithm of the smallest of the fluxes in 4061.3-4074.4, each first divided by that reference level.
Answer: -0.16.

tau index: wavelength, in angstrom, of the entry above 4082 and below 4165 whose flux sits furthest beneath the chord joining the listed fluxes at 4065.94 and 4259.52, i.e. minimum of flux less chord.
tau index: 4088.47 angstrom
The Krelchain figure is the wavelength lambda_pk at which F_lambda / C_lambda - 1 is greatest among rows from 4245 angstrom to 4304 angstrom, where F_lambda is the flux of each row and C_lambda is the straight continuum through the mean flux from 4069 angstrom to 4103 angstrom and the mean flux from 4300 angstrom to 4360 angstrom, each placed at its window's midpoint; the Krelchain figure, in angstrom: 4265.41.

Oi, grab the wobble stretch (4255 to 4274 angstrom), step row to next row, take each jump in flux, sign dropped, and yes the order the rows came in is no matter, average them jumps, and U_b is 1.24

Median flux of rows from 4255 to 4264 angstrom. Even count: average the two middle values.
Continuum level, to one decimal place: 19.7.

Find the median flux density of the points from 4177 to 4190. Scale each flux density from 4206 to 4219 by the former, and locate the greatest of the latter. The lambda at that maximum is 4216.58 angstrom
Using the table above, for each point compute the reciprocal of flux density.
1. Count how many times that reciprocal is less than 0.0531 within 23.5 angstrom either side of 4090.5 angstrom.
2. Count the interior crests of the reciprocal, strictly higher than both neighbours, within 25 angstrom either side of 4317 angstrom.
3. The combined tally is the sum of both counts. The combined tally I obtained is 17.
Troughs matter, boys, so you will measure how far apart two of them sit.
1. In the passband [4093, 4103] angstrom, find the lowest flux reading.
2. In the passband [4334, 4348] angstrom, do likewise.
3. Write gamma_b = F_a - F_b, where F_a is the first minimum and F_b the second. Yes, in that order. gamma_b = -1.24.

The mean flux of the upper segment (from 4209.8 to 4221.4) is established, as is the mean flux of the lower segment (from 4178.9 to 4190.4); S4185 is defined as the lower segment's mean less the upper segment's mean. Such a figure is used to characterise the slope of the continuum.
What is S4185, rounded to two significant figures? -1.2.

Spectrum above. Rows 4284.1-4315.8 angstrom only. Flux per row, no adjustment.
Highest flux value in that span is 20.92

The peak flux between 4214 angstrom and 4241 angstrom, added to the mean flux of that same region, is 43.3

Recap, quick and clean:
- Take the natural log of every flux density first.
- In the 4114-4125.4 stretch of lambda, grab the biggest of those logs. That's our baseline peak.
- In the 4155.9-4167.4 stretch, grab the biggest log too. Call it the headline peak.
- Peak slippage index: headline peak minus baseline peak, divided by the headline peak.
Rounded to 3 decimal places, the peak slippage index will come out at 0.035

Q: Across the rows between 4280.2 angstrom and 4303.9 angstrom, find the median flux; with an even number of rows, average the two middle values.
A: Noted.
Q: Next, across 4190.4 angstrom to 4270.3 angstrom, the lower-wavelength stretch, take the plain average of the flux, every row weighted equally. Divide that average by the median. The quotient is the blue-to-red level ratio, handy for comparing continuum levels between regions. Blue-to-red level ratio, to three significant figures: 1.10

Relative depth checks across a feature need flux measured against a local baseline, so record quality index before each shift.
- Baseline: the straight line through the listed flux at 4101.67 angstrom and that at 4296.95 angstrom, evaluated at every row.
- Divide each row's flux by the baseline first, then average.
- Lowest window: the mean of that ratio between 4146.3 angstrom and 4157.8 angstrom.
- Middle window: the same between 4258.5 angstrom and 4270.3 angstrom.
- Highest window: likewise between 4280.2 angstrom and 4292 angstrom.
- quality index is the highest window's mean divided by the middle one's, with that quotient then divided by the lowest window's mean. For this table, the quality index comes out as 1.06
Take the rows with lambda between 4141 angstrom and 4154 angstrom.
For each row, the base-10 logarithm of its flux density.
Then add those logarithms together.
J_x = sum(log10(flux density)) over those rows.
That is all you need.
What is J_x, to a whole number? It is 9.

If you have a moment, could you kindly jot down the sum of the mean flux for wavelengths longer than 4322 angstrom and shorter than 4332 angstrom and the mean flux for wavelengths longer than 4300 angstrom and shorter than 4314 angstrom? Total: 36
